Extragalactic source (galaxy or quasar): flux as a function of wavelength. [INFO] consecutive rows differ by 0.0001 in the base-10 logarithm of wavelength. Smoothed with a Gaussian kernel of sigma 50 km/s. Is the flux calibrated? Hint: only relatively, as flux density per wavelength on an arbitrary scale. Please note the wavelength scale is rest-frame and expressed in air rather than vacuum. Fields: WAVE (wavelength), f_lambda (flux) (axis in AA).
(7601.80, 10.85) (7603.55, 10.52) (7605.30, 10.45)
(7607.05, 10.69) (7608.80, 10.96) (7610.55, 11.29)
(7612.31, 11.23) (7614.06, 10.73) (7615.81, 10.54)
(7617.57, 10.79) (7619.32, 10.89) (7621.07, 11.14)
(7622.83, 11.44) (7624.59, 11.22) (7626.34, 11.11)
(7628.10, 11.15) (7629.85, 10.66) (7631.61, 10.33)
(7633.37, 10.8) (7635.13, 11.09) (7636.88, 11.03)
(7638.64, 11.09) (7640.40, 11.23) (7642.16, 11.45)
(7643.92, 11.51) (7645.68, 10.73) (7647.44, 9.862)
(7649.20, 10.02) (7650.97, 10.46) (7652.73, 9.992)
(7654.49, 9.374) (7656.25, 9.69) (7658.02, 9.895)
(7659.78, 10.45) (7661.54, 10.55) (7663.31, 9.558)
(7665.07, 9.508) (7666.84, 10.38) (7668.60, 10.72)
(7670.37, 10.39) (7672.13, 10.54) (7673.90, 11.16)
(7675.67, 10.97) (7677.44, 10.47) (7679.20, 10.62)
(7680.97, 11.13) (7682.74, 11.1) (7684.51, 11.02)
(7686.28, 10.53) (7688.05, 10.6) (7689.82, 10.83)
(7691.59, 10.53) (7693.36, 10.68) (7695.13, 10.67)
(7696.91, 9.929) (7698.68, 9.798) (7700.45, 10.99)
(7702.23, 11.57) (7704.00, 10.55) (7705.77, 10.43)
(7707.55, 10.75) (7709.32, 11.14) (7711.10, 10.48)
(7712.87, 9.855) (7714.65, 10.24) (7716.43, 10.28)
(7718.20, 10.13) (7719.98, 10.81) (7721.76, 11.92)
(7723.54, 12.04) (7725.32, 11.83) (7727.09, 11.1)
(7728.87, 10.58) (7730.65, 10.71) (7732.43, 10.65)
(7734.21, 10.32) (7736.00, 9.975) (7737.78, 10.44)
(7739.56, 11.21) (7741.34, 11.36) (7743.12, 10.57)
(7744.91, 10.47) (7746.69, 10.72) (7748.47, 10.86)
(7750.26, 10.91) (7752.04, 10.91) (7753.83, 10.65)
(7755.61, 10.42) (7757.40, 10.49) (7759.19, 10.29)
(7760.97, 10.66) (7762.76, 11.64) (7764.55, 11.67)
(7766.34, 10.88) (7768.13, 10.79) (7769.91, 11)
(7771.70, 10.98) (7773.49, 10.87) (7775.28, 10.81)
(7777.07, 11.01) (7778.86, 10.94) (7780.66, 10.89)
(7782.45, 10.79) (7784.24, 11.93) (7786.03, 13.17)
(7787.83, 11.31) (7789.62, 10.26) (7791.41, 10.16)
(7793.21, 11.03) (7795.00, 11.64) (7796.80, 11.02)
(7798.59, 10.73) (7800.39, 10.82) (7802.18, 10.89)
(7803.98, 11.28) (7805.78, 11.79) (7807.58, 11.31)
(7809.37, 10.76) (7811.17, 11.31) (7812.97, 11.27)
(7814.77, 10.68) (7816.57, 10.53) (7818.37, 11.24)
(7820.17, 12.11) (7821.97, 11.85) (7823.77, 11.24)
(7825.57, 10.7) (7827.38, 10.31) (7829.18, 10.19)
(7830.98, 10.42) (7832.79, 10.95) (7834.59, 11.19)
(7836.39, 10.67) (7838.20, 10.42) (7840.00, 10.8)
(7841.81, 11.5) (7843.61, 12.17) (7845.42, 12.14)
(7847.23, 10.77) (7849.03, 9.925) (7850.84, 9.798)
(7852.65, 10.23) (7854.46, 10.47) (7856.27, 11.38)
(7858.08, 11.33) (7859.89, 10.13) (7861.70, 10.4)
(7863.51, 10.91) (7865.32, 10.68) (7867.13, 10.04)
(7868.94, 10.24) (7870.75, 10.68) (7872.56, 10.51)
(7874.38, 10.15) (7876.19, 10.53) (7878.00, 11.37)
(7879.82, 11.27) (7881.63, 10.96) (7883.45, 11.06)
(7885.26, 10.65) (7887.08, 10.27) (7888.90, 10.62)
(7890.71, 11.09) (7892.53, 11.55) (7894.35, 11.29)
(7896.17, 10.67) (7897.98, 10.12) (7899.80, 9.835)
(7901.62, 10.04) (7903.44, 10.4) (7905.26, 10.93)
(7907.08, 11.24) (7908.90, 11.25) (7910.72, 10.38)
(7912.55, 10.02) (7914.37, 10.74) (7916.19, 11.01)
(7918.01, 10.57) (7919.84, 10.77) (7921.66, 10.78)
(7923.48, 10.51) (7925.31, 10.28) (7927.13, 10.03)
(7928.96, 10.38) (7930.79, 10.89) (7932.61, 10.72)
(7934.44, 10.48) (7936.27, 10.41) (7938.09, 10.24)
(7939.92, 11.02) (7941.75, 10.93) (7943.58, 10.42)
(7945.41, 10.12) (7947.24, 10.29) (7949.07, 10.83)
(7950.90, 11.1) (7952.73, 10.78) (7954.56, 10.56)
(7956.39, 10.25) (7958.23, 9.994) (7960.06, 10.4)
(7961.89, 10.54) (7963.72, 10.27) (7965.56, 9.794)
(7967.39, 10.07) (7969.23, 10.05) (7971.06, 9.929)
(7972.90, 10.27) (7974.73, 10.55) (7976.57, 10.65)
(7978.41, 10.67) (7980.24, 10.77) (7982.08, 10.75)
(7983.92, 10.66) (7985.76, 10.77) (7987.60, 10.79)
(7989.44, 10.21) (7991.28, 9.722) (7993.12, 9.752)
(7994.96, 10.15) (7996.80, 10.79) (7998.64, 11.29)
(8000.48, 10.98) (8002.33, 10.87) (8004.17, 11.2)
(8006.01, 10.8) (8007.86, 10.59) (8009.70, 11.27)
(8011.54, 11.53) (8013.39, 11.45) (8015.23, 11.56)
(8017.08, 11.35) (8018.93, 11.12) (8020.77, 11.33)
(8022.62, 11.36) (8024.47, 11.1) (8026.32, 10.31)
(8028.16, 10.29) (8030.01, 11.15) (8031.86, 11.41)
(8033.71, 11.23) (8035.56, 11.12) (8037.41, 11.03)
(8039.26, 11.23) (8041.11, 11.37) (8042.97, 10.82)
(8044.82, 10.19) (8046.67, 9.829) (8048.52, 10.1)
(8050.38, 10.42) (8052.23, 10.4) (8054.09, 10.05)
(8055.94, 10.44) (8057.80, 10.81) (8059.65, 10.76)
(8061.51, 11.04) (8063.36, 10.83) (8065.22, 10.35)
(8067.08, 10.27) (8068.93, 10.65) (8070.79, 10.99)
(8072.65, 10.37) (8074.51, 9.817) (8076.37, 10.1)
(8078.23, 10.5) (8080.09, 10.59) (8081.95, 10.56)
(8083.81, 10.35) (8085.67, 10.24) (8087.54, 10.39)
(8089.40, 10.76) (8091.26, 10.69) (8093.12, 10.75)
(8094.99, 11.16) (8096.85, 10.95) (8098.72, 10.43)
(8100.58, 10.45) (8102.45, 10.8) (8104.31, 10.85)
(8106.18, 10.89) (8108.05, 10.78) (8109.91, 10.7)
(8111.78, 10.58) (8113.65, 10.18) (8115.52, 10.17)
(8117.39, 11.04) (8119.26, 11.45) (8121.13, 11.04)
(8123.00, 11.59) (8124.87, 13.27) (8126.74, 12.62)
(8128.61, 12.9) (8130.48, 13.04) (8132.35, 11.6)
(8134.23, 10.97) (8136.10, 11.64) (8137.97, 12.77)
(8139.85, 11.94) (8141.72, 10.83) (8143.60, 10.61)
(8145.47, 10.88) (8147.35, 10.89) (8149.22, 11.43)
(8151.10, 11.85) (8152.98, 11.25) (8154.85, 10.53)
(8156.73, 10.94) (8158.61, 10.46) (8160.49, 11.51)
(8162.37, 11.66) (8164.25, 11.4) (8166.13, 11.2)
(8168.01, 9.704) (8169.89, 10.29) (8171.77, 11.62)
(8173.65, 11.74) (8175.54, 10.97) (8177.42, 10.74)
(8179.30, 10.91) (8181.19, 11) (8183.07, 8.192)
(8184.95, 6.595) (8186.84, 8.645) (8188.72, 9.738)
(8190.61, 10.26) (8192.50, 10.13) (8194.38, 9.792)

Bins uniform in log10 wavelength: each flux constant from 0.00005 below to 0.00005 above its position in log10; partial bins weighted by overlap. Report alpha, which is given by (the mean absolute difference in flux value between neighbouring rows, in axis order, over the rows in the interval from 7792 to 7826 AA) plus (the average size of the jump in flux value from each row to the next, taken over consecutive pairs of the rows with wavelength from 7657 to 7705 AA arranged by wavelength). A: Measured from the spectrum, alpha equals 0.84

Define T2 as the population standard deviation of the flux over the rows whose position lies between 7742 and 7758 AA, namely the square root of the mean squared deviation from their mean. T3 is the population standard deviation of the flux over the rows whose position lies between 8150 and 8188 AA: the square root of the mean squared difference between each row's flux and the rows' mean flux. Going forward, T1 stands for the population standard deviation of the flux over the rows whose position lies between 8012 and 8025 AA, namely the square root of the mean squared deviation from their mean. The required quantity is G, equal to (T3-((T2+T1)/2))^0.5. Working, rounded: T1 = 0.15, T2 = 0.2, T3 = 1.31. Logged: 1.07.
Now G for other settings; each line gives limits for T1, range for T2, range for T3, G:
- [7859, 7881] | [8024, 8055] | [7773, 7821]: 0.37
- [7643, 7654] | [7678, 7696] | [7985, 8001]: 0.36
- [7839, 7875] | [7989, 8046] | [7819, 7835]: 0.21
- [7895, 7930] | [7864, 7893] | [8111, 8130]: 0.80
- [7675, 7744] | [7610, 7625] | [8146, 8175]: 0.44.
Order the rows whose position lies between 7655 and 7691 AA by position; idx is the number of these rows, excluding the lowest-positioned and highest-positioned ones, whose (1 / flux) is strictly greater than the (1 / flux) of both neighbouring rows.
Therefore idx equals 4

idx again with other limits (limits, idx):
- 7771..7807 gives 4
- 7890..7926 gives 3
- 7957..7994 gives 4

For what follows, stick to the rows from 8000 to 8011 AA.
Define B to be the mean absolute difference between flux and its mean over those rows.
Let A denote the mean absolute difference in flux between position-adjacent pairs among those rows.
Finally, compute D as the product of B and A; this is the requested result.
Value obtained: 0.069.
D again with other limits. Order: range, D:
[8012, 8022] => 0.022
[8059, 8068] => 0.071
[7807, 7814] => 0.076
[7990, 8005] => 0.179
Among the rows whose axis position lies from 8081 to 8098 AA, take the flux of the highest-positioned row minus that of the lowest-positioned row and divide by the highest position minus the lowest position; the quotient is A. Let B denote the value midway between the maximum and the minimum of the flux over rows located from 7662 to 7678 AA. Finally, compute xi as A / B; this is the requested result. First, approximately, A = 0.03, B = 10.3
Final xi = 0.003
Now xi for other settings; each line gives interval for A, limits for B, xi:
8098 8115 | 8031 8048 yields -0.002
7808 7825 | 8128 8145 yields 0.003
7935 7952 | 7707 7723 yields 0.004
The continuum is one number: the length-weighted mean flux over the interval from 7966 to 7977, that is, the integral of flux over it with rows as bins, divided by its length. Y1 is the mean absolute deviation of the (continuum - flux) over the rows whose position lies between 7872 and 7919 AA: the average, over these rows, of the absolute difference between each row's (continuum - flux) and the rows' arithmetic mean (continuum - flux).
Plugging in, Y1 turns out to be 0.401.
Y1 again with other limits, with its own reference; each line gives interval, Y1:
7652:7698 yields 0.399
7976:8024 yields 0.383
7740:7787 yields 0.374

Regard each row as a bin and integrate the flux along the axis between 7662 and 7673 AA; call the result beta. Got 112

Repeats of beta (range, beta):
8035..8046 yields 120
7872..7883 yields 119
